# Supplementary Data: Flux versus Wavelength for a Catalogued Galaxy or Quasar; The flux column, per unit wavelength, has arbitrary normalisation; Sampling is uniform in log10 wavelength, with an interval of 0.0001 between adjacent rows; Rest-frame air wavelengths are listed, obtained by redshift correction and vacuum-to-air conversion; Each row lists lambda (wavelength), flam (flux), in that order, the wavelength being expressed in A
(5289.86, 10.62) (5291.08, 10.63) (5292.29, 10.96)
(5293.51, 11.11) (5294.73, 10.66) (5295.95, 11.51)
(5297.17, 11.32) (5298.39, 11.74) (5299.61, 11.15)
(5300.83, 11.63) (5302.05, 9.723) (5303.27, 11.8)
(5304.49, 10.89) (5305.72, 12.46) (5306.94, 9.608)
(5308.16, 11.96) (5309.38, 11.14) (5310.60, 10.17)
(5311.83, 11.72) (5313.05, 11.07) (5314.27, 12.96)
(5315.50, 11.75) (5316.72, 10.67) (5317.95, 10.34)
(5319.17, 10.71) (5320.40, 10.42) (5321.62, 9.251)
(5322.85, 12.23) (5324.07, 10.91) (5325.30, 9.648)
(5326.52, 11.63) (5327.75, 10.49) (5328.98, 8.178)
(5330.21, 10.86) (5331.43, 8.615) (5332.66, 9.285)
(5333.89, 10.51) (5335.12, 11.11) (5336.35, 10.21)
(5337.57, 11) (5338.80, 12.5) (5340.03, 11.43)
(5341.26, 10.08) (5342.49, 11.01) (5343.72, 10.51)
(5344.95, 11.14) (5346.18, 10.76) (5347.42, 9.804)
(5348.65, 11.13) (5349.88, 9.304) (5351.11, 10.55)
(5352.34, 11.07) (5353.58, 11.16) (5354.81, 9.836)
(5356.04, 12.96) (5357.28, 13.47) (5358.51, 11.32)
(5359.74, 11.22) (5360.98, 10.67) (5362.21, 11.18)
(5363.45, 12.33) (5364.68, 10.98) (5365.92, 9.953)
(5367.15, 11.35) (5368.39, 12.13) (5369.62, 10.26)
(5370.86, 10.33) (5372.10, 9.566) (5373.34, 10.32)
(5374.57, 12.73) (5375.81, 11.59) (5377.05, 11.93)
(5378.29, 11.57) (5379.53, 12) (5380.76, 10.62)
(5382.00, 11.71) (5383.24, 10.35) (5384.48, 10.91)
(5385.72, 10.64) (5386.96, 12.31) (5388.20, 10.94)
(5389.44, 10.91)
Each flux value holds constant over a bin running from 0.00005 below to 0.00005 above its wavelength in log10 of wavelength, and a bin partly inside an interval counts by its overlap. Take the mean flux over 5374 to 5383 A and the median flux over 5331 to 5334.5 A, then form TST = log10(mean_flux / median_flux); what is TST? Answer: 0.10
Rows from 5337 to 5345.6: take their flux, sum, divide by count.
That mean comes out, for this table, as 11.1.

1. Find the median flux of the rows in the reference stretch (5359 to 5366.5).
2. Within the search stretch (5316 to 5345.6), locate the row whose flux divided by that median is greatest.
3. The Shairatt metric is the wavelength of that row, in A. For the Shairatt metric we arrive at 5338.80 A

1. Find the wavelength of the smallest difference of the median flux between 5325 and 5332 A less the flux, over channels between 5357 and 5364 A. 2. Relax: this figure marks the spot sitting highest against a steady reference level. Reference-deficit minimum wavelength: 5357.28 A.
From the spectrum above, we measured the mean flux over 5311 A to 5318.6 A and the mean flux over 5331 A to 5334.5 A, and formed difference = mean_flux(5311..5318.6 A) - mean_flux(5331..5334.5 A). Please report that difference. 1.9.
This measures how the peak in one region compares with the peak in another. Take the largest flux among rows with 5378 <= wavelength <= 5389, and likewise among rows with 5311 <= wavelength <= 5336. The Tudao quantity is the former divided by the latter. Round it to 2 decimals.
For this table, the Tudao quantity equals 0.95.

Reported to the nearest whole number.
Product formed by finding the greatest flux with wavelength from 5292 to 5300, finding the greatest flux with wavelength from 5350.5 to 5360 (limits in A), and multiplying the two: 158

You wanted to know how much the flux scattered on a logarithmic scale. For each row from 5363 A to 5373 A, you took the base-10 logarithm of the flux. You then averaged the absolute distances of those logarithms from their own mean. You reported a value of 0.033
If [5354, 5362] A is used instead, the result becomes 0.040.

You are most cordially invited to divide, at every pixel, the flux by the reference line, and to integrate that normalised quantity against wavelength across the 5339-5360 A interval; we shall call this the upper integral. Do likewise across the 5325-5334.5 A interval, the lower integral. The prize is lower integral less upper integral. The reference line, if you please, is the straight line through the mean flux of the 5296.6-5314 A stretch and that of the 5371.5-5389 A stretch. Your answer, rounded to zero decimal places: -12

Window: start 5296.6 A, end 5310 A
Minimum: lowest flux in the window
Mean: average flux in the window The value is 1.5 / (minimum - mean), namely -0.9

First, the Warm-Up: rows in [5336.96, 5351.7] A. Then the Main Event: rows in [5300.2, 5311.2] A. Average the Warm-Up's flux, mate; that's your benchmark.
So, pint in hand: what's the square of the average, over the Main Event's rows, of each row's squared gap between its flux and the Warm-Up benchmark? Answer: 1.01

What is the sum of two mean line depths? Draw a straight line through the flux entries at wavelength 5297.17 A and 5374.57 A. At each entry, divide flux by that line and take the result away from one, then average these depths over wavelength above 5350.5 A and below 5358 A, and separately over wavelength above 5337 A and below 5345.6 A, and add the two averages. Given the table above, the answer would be 0.15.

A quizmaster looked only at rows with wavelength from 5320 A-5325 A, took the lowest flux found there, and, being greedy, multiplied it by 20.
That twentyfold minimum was 185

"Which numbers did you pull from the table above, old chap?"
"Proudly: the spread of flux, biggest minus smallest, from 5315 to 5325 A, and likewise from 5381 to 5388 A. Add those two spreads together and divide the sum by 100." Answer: 0.049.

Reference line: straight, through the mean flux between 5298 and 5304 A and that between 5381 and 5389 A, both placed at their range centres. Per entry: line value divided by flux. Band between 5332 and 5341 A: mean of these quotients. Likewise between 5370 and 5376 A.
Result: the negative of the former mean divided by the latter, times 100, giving -100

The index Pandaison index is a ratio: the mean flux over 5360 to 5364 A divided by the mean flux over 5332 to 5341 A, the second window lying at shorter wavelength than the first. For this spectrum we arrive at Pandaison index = 1.05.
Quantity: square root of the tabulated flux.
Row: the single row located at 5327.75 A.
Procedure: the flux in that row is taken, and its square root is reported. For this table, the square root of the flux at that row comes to 3.239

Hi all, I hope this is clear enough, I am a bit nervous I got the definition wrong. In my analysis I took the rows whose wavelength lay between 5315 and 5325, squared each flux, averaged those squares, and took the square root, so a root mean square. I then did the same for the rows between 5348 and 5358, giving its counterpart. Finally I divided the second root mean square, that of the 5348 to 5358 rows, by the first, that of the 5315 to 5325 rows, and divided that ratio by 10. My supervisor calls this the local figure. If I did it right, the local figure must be 0.104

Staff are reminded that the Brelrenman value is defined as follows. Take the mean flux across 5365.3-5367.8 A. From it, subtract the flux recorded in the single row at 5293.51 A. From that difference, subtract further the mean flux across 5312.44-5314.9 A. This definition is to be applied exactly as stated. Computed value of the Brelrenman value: -12.5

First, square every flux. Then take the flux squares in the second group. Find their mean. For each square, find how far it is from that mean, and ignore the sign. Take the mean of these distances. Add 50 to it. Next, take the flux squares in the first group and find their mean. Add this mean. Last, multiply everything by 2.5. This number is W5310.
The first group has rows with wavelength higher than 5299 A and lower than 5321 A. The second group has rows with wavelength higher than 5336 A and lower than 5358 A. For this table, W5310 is 479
